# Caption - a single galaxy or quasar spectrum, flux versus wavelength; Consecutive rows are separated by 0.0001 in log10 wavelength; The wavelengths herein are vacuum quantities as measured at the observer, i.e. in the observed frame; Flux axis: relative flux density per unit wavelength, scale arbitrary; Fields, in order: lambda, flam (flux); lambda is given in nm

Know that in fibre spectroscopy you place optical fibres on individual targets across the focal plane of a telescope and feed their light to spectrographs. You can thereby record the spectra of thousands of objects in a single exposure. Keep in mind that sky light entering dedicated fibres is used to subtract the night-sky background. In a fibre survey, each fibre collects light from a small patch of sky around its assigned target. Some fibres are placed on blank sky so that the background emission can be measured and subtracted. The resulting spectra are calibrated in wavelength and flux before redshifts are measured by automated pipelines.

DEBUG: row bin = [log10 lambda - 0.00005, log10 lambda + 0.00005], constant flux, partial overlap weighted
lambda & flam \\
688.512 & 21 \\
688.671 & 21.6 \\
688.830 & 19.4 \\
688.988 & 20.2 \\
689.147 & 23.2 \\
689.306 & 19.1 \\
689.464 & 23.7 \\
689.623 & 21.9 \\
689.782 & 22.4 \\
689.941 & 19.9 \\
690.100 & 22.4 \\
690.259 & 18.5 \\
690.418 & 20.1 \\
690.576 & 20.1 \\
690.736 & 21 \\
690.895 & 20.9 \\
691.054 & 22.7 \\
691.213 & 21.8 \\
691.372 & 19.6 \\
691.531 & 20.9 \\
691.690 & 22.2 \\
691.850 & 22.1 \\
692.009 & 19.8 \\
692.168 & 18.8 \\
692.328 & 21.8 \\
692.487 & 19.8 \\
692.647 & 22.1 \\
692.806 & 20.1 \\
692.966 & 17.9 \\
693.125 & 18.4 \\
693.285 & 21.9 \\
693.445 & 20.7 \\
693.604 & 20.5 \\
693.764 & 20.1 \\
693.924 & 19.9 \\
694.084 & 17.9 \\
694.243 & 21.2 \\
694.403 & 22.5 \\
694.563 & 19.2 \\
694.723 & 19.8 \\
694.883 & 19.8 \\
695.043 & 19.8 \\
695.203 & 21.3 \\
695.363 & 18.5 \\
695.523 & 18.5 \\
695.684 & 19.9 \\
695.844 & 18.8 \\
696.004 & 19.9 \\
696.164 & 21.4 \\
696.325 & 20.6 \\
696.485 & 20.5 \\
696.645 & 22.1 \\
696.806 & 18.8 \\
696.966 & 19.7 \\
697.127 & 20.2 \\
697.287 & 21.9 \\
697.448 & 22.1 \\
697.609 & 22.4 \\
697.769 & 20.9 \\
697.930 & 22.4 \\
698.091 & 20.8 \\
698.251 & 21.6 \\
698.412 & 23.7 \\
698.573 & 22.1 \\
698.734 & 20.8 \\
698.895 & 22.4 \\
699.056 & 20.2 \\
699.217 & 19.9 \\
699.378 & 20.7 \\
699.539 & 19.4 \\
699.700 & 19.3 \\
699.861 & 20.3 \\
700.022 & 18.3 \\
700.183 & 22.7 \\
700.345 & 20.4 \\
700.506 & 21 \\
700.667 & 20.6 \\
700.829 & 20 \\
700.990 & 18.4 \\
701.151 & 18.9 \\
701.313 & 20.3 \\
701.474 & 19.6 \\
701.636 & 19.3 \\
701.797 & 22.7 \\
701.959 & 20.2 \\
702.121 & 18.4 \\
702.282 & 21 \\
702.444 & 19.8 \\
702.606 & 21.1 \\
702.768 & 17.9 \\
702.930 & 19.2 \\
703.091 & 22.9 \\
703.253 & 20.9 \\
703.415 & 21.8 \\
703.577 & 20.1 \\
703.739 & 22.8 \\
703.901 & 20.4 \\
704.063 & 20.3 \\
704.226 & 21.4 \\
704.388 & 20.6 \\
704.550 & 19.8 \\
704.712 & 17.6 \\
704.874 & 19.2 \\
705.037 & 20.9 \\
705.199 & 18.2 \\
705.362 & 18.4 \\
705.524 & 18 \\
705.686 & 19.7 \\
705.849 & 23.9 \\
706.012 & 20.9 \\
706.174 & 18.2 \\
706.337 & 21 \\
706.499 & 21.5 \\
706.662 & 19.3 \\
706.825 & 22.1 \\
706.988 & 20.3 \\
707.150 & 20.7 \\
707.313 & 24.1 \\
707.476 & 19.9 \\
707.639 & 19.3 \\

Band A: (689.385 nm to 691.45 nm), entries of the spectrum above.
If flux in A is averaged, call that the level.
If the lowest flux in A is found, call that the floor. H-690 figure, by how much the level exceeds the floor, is 2.65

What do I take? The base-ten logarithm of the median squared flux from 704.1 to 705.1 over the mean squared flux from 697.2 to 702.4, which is -0.023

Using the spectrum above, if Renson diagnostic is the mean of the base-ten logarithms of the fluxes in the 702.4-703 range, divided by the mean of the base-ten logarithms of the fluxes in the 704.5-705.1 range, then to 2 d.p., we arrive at 1.00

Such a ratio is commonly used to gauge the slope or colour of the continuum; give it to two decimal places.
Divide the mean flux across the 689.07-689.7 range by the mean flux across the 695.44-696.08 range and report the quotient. 1.14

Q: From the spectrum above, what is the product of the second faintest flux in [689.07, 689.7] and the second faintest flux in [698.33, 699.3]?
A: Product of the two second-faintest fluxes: 442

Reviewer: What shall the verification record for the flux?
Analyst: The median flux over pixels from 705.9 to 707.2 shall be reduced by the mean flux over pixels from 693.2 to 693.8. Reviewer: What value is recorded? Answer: 0.0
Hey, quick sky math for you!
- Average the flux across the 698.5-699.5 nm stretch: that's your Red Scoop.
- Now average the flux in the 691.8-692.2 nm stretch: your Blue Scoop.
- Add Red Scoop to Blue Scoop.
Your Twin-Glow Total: 41.2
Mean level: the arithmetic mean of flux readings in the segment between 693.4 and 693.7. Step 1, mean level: 20.6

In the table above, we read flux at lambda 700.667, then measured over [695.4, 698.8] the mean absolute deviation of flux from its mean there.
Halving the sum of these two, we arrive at 10.85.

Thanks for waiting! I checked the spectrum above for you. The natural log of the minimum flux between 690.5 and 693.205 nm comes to 2.88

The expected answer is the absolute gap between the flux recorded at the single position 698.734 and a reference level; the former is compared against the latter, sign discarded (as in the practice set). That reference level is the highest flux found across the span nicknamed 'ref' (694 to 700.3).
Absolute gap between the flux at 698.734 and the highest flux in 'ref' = 2.9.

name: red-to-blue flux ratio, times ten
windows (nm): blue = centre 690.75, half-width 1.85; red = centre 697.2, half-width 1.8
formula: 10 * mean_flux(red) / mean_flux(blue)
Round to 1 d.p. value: 10.0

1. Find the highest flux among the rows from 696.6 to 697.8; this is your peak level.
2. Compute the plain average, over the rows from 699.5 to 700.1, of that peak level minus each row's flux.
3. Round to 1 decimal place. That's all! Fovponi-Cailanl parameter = 3.1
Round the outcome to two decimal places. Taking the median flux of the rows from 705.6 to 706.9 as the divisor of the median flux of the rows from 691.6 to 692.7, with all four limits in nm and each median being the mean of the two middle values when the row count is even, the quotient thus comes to 1.04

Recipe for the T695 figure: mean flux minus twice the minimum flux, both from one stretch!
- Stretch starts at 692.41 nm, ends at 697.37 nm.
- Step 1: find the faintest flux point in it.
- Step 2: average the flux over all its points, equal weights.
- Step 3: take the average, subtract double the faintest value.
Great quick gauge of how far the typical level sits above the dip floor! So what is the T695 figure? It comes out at -15.7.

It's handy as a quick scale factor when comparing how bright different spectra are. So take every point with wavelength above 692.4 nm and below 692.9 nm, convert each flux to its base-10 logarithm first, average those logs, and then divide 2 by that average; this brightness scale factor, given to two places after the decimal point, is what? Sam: 1.52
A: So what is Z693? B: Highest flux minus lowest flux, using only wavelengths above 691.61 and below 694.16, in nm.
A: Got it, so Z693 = 4.3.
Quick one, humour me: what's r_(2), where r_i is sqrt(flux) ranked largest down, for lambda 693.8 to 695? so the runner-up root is 4.60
